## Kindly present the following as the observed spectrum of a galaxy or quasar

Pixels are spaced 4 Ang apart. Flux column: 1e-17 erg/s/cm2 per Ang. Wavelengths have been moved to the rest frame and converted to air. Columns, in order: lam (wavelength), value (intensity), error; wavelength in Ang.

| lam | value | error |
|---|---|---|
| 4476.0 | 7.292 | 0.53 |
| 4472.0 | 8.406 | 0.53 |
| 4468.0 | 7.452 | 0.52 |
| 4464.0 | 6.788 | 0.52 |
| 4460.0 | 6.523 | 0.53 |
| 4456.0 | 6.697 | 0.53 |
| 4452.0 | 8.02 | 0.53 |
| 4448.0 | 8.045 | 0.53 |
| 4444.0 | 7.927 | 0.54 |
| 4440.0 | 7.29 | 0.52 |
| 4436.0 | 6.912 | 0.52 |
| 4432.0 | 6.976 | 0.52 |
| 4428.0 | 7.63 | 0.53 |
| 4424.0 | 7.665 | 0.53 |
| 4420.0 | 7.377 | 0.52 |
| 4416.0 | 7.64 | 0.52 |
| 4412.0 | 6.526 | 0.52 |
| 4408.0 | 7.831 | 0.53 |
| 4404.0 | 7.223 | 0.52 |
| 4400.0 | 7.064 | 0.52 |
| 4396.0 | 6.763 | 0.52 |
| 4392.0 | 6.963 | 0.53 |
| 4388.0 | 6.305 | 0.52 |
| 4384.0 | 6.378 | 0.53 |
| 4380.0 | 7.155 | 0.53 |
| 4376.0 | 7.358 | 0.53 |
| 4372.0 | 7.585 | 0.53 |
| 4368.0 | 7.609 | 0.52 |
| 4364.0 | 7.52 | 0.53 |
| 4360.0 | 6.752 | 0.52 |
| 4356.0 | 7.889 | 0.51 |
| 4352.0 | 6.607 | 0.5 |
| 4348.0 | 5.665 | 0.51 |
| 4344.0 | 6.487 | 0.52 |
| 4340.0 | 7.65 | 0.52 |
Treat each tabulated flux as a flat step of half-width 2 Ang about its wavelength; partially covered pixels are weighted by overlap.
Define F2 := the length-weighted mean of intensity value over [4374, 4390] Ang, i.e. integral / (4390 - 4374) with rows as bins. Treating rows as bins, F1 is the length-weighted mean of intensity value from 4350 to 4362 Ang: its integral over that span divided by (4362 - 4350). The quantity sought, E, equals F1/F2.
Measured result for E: 1.04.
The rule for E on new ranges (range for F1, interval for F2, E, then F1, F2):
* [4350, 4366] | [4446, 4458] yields 0.95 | 7.19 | 7.59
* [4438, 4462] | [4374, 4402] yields 1.08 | 7.42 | 6.86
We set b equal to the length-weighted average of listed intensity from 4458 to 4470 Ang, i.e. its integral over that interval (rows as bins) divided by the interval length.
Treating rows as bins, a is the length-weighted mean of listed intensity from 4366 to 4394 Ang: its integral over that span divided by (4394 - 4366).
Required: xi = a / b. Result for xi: 1.02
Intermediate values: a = 7.05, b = 6.9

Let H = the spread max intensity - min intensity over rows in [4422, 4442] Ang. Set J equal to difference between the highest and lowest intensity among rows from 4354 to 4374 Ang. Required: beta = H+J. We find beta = 1.9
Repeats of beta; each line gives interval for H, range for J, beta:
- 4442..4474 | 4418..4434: 2.6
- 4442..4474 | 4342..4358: 4.1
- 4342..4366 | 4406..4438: 3.5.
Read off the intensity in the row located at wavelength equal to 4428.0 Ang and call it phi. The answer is 7.63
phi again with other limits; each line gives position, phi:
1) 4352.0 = 6.607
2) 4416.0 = 7.64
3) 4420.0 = 7.377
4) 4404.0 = 7.223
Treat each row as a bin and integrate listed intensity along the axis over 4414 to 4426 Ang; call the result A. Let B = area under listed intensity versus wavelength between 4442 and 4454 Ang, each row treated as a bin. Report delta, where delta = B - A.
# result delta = 5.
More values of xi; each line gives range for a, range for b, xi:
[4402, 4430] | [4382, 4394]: 1.13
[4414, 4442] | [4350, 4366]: 1.02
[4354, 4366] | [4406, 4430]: 0.99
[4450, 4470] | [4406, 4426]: 0.96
